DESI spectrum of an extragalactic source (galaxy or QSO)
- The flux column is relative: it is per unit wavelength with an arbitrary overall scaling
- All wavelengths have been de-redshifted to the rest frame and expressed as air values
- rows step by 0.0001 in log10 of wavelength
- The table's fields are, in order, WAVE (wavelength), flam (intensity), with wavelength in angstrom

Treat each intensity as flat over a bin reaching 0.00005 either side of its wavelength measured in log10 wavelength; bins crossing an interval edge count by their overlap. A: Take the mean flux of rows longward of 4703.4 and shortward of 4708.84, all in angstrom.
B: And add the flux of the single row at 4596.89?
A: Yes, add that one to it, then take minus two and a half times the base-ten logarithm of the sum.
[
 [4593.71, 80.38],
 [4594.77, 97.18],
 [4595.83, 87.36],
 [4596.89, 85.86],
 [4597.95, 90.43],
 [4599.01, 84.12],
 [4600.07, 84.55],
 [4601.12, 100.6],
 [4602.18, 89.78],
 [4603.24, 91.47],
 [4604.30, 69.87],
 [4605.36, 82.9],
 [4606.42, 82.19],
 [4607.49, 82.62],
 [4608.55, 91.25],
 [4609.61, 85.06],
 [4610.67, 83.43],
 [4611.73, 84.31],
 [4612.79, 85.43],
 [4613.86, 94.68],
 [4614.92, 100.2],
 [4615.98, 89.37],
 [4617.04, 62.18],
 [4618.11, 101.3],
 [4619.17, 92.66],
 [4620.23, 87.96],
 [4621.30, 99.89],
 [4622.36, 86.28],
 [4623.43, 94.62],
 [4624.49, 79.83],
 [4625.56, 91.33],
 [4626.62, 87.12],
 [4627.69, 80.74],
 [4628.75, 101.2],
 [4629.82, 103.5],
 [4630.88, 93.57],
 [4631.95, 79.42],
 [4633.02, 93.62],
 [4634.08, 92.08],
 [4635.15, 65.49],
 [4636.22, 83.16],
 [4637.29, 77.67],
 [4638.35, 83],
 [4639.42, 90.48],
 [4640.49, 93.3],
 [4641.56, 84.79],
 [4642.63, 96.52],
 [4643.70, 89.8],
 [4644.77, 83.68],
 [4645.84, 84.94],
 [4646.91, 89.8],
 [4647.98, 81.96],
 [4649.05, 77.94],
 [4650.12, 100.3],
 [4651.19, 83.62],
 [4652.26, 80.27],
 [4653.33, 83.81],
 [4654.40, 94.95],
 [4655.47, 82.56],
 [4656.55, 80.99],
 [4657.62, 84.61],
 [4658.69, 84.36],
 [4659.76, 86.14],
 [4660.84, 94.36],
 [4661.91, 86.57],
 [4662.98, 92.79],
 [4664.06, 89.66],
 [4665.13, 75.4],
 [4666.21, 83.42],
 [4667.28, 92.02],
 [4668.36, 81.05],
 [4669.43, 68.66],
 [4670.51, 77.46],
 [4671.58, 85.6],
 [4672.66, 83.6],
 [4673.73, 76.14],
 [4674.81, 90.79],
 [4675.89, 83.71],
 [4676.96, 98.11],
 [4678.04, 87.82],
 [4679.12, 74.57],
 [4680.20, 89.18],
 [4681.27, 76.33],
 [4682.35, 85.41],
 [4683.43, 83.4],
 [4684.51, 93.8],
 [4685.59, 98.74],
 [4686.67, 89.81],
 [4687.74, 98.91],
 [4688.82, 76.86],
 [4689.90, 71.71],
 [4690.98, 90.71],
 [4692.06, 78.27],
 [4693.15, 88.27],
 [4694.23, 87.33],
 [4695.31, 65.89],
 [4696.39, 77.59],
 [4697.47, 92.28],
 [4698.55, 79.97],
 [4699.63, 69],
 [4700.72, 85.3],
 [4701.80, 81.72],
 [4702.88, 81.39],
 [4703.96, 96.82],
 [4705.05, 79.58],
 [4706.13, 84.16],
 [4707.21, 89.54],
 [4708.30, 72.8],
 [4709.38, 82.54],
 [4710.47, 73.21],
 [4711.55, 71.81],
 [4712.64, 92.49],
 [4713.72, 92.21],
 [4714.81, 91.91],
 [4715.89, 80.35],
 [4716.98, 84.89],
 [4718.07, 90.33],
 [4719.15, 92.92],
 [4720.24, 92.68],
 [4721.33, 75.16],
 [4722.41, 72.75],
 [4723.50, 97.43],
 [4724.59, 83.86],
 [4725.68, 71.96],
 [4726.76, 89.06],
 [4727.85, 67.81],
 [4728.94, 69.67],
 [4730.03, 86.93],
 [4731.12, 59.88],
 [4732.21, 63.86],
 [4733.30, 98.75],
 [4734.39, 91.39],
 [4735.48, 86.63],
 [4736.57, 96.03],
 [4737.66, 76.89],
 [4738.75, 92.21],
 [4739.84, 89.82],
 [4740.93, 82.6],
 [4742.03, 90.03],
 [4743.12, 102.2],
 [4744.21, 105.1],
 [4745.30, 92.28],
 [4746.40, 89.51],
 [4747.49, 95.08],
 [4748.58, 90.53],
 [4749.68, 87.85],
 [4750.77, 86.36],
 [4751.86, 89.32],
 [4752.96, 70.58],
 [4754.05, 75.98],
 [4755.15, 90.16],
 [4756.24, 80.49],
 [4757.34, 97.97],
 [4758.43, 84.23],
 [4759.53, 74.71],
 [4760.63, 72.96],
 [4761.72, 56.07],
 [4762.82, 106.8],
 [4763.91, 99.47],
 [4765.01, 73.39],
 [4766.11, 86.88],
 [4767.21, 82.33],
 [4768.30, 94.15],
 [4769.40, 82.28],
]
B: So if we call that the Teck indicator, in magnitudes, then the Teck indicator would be -5.58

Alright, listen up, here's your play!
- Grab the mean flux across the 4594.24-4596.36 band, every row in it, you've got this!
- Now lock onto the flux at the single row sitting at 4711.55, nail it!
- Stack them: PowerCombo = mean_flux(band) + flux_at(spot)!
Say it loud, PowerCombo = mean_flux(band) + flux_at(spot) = 164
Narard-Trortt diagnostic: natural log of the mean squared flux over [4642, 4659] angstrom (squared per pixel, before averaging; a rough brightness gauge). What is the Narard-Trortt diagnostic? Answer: 8.92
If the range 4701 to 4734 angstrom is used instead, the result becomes 8.84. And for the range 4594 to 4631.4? 8.98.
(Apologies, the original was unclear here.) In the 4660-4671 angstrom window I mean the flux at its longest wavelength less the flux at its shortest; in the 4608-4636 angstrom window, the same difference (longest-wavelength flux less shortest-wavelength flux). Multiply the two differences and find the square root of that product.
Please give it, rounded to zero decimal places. 21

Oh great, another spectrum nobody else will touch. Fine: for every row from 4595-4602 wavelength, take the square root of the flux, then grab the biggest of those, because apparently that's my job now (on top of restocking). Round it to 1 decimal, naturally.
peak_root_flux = 10.0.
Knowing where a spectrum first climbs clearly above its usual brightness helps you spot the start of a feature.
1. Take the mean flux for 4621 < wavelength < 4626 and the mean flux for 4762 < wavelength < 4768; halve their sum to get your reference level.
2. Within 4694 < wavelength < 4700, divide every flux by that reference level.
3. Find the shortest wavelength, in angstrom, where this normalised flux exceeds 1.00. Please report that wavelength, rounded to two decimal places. 4697.47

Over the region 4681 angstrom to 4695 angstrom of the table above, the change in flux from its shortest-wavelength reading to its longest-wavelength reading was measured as 11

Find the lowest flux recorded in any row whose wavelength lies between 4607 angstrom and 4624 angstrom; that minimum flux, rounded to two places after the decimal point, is 62.18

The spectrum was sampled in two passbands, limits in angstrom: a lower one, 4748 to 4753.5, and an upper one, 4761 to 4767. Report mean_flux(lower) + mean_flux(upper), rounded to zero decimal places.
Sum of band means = 169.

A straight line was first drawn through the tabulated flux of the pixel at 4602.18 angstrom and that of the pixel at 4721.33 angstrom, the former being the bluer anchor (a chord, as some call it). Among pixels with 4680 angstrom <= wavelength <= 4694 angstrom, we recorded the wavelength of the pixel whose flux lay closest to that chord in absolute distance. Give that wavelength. 4692.06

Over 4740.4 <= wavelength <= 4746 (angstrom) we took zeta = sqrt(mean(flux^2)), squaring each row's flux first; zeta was 95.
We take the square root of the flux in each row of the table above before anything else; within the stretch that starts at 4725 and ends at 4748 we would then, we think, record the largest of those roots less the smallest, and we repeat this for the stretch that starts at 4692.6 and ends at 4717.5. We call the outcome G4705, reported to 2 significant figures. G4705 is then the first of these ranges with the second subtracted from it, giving 0.79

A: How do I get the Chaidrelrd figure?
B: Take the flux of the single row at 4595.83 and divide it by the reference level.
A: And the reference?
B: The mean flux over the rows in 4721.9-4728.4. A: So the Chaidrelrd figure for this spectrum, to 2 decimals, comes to 1.09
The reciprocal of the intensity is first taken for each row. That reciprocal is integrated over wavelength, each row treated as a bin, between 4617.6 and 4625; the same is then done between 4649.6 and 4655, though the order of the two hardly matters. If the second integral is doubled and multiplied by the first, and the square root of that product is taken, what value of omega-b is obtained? 0.100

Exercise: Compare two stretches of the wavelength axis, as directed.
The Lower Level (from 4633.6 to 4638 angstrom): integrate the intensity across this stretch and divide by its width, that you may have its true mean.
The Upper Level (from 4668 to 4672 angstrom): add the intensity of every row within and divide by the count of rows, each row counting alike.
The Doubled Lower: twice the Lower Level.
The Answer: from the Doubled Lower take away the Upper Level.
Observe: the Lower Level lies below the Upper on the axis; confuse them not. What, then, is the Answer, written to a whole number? 81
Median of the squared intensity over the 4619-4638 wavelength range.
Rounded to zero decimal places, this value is 8039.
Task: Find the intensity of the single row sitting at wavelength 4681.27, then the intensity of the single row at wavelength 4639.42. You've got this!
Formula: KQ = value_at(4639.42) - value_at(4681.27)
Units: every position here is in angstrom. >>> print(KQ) 14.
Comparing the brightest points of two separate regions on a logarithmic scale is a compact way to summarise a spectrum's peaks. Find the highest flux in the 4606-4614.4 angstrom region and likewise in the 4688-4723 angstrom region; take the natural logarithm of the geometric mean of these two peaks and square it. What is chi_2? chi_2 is 20.8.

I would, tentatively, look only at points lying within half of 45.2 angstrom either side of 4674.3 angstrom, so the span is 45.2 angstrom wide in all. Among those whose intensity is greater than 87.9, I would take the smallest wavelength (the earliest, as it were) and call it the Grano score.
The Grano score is 4654.40 angstrom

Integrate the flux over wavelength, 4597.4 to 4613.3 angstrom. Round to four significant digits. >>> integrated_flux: 1366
